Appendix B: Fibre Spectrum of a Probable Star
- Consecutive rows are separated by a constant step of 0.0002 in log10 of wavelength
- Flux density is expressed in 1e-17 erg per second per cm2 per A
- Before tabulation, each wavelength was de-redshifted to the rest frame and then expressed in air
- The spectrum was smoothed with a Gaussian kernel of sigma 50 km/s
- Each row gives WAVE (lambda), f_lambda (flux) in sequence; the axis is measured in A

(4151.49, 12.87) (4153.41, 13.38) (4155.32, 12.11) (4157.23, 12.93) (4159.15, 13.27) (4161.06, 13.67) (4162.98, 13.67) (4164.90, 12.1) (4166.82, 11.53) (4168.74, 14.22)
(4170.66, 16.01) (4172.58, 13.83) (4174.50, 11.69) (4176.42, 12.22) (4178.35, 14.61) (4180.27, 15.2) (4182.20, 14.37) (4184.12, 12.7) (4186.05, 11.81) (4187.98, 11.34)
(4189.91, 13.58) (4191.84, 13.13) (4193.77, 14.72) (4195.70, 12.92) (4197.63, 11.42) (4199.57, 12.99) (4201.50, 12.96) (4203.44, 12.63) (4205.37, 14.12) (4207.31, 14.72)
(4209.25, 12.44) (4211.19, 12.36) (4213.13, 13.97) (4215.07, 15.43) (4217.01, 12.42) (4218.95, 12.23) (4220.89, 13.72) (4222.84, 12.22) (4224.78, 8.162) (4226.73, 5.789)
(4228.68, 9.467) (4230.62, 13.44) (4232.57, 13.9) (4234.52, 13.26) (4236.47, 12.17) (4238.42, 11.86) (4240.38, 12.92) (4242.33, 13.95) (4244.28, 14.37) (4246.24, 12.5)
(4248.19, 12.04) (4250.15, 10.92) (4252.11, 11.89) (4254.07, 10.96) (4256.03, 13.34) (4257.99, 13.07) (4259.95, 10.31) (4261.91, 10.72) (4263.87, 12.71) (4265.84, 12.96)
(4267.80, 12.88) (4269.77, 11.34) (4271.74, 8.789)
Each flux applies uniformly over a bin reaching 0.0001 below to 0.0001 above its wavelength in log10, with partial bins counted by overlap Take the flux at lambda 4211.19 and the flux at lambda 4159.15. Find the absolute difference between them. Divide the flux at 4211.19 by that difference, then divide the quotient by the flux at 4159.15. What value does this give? 1.0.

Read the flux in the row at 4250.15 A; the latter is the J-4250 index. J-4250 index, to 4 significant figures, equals 10.92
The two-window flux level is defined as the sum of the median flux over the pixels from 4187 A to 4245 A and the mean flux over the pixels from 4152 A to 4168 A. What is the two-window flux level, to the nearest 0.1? 25.8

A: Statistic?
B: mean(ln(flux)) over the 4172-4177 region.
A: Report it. 2.53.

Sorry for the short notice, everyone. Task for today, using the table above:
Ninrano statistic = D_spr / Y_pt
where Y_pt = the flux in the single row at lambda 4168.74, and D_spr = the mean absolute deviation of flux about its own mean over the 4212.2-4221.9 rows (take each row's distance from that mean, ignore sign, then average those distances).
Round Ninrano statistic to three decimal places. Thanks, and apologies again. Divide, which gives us 0.069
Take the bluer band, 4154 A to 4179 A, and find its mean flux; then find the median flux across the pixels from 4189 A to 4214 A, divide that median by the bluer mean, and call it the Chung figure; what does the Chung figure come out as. 0.98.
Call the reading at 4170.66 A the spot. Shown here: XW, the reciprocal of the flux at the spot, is 0.062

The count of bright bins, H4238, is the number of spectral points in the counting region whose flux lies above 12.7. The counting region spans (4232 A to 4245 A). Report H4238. 5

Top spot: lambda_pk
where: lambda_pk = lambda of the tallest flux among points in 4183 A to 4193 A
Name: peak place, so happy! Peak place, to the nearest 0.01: 4189.91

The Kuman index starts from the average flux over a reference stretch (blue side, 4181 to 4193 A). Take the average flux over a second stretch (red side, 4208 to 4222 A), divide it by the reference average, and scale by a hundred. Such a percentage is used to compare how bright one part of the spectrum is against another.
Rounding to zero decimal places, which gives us 103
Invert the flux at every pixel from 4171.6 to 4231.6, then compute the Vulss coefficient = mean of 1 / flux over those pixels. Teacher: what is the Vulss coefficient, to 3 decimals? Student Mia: 0.082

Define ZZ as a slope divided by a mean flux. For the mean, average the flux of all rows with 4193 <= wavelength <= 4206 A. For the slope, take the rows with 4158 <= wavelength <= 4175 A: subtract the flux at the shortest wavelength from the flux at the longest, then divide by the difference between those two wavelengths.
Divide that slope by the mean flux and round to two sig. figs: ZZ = -0.0079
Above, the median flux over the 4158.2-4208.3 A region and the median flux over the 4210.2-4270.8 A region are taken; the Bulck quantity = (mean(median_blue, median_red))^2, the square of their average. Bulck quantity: 164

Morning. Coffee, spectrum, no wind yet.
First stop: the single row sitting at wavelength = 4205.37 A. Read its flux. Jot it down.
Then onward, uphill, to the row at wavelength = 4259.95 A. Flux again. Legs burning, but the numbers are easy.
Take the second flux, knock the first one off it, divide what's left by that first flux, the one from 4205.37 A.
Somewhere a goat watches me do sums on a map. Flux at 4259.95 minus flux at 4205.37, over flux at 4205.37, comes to -0.27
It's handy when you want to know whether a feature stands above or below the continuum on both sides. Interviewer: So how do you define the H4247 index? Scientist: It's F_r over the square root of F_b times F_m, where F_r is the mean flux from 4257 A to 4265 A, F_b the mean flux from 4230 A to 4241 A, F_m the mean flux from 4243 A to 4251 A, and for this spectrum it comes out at 0.92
